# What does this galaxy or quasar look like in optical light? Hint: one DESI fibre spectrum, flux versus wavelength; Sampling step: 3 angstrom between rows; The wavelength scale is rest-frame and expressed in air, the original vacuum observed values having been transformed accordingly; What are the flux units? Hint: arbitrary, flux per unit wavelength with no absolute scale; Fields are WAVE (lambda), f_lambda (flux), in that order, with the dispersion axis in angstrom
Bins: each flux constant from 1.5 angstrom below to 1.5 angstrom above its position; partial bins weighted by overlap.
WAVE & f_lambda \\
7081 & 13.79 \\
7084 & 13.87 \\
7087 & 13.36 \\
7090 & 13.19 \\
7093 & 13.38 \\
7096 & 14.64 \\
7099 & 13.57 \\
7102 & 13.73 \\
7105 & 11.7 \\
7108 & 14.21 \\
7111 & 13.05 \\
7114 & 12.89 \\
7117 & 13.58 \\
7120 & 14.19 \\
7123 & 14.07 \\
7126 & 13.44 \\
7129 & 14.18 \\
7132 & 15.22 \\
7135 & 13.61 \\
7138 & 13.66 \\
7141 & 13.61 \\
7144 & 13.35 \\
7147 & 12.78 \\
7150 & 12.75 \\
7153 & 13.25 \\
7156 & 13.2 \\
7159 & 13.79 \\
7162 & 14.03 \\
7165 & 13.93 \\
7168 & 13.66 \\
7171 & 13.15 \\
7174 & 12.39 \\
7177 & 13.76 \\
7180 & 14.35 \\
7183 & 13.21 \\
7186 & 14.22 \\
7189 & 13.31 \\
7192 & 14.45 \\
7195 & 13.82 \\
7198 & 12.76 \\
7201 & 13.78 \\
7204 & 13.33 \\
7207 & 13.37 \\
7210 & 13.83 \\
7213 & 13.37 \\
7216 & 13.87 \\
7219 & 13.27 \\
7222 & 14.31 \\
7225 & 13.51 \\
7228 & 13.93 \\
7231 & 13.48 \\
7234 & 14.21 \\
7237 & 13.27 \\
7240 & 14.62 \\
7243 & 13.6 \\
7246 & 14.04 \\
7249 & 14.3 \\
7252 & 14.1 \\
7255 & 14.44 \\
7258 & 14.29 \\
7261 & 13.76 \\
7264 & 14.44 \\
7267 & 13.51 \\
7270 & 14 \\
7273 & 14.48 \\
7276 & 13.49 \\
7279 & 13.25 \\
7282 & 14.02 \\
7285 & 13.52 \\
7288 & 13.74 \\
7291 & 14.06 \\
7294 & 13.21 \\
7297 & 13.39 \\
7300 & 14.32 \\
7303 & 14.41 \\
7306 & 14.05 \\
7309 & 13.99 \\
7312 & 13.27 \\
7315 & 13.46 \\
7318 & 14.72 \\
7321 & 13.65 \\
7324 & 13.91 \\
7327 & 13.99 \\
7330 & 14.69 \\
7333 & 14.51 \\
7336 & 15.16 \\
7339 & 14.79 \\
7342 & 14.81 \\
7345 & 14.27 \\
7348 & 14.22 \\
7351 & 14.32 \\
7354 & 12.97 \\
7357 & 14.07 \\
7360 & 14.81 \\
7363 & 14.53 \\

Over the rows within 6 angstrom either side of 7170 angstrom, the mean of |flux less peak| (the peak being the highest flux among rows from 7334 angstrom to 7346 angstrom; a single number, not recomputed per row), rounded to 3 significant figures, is 1.88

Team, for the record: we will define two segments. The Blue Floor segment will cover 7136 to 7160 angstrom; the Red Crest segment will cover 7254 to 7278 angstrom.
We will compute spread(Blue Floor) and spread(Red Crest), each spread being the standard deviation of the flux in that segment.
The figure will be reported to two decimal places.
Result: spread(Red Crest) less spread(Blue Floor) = 0.03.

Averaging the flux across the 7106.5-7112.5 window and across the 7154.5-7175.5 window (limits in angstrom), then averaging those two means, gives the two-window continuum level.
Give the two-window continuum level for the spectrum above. 13.5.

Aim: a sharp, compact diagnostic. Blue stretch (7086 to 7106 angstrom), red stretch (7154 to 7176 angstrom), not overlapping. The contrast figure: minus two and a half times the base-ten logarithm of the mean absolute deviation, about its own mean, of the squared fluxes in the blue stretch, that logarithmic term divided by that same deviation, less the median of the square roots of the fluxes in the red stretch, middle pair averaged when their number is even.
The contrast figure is -3.90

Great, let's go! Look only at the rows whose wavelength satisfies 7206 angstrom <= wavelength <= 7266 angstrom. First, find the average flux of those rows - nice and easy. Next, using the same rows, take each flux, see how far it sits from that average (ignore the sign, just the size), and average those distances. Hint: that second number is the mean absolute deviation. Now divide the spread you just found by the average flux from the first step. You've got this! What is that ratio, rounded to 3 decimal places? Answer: 0.026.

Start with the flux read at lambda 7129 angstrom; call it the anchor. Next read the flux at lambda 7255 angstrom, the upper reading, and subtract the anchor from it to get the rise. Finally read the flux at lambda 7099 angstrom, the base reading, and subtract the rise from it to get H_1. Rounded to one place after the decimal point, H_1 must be 13.3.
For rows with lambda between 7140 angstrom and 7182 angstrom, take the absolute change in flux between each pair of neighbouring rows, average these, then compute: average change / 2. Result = 0.22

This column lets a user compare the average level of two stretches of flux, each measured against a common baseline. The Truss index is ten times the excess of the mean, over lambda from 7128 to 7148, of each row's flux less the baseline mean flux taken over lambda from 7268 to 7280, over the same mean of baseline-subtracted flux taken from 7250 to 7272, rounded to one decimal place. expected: -3.0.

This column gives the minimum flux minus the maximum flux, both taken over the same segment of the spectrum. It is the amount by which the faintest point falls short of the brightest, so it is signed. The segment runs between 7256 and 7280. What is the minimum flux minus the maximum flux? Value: -1.23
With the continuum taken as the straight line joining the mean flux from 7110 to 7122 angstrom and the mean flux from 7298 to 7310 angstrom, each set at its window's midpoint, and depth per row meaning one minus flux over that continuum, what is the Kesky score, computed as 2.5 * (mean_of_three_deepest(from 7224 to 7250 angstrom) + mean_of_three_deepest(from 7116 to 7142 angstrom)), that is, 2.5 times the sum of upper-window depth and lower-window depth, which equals 0.08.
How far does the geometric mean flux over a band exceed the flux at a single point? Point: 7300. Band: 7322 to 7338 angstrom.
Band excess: 0.12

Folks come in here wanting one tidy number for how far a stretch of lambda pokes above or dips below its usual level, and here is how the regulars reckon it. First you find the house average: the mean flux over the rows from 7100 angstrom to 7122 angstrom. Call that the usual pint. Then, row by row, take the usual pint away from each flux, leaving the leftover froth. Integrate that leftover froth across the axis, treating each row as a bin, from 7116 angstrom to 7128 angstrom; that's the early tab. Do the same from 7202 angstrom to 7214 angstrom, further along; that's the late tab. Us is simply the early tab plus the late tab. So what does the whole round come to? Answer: 7.5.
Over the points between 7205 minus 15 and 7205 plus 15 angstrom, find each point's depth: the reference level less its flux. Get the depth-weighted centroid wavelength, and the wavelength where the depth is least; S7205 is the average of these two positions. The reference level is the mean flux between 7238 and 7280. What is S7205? 7200.0 angstrom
